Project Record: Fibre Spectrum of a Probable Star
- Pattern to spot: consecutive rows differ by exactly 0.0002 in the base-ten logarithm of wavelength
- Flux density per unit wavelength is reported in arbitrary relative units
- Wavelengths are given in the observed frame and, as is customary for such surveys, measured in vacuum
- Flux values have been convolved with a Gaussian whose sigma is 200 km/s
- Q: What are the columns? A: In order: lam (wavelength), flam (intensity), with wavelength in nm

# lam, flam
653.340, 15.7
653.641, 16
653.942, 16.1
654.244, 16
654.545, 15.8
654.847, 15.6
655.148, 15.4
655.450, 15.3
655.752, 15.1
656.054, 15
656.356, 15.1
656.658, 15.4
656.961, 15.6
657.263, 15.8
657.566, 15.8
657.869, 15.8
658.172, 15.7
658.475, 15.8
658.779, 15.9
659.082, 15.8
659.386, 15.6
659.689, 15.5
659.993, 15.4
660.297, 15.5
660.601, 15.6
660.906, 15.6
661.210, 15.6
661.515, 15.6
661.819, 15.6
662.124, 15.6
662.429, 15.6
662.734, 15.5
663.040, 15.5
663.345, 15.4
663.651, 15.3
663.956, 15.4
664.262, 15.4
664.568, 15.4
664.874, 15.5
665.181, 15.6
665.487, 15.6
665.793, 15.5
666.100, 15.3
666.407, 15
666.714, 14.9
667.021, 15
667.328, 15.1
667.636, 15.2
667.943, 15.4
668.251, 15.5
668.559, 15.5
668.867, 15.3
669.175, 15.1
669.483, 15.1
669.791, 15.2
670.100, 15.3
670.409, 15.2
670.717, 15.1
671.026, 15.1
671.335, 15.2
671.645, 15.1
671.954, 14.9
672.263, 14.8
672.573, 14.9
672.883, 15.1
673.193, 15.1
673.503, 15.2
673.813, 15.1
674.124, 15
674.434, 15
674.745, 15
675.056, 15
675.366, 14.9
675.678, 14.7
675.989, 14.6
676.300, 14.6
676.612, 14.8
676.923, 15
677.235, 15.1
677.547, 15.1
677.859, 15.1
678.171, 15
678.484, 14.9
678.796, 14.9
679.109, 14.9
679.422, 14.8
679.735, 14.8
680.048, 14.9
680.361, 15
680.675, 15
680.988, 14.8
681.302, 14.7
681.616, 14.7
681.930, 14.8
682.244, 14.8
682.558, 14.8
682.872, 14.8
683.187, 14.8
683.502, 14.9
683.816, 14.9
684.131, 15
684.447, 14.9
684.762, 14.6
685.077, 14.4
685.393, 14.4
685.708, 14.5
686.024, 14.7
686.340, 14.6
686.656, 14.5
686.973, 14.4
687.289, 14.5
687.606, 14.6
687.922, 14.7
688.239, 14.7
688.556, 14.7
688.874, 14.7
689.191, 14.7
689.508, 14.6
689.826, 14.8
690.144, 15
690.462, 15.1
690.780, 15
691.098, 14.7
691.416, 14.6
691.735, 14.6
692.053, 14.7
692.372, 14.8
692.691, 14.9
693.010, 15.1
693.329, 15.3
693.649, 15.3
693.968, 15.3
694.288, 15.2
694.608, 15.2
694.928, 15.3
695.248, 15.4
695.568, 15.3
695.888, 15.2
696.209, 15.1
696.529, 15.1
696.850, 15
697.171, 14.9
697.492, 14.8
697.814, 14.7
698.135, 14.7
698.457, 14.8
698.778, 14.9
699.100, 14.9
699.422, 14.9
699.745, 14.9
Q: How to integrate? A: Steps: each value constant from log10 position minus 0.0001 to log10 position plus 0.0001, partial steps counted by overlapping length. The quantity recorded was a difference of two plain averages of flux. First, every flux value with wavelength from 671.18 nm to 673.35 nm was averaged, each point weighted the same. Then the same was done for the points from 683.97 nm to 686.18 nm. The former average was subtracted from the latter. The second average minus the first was -0.37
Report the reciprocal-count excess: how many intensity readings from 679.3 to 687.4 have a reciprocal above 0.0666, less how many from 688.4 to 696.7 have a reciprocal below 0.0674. 10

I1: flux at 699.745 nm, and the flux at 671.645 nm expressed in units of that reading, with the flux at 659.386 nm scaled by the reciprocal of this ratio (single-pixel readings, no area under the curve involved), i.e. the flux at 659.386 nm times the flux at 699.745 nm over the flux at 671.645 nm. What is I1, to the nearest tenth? 15.4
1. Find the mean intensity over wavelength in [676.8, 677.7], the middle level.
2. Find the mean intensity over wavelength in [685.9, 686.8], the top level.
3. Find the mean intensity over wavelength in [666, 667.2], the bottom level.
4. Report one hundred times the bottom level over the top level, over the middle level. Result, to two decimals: 6.84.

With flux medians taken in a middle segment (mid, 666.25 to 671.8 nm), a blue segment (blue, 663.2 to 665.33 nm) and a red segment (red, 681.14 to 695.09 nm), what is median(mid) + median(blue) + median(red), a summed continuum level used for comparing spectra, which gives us 45.3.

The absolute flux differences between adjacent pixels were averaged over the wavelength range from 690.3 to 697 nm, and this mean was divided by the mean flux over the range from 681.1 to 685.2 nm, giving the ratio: 0.0064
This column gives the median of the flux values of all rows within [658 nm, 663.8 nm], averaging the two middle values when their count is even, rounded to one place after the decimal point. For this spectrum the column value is 15.6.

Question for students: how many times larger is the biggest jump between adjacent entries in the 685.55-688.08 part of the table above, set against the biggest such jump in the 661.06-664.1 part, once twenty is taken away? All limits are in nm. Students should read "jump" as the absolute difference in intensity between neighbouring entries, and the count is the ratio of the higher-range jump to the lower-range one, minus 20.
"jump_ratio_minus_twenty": -18.0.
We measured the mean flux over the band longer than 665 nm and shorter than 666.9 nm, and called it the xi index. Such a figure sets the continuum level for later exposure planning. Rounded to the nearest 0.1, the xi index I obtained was 15.3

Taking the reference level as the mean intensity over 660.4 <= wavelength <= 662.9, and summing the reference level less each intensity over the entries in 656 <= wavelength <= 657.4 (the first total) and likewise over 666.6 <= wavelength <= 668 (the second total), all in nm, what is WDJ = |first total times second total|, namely 2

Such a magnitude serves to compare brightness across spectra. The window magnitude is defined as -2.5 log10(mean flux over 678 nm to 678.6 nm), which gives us -2.94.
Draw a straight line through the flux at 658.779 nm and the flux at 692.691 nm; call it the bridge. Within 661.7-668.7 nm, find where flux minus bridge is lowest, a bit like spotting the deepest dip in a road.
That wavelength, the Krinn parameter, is 666.714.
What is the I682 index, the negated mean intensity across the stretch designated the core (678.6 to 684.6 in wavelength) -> -14.9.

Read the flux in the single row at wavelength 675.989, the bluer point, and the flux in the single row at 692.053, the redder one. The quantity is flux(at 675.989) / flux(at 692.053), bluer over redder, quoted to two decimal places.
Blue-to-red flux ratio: 0.99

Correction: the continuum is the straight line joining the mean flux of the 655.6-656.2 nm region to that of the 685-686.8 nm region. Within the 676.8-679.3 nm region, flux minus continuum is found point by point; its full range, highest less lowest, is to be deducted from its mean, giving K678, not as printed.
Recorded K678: 0.15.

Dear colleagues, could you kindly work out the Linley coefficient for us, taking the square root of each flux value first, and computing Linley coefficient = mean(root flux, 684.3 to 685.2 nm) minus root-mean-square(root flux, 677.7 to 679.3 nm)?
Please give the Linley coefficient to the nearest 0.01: -0.04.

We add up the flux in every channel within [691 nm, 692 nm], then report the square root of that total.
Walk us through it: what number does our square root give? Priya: 6.63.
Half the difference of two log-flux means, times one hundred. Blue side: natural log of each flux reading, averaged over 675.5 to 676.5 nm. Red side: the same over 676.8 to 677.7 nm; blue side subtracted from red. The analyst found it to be 1.5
